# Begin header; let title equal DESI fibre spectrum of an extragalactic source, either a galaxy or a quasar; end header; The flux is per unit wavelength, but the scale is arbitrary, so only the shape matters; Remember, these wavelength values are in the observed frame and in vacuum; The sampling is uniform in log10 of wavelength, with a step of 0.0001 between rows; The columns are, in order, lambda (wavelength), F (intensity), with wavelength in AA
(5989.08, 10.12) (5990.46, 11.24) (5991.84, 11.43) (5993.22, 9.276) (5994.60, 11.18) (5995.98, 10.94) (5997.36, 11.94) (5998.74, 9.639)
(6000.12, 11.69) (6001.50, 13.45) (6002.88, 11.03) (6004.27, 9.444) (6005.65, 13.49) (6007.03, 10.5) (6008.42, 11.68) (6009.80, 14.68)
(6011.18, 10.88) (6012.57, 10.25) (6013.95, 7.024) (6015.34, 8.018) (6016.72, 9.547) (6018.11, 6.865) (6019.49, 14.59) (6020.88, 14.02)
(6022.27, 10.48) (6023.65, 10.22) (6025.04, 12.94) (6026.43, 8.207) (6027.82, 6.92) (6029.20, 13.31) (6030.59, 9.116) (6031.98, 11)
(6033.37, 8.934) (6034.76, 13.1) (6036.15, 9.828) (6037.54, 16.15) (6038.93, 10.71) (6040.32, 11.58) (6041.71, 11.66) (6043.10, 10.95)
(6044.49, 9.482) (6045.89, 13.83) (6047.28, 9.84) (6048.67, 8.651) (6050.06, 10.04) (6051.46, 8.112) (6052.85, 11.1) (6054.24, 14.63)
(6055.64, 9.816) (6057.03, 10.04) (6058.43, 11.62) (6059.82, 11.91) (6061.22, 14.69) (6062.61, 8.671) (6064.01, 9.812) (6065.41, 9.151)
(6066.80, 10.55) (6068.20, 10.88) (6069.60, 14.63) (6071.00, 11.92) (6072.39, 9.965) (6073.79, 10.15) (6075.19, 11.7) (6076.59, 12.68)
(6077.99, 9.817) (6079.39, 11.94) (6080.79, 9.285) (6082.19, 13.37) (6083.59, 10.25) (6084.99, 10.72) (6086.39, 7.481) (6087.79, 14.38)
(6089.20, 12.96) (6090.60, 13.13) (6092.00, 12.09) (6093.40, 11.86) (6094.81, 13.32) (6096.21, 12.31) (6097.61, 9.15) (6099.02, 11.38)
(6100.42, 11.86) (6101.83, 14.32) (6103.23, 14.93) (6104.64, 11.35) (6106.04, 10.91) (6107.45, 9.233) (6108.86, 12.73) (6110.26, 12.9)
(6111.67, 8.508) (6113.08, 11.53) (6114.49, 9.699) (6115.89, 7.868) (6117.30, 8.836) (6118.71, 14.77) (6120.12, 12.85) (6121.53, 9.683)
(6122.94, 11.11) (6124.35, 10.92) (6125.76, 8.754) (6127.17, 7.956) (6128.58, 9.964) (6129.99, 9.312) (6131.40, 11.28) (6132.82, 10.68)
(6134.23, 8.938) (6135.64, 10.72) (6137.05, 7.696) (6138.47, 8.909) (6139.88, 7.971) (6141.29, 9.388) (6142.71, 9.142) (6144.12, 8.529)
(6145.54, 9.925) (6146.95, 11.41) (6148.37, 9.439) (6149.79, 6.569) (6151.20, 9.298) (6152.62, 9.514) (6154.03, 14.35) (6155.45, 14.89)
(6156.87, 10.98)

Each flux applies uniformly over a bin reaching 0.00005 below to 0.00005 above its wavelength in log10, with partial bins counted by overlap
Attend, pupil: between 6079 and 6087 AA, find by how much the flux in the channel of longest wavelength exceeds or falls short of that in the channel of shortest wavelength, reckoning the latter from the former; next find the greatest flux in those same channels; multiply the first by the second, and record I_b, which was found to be -60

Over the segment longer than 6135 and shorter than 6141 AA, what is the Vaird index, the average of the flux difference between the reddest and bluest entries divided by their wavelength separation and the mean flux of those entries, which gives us 4.1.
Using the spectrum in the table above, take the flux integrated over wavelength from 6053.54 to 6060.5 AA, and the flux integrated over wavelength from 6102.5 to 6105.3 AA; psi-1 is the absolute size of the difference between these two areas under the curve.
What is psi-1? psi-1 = 44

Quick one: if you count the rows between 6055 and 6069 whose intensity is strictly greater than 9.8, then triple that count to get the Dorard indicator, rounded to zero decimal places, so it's 24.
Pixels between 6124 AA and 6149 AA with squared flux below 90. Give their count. 11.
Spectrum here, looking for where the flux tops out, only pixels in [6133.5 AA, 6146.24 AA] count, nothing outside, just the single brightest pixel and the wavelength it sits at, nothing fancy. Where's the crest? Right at 6135.64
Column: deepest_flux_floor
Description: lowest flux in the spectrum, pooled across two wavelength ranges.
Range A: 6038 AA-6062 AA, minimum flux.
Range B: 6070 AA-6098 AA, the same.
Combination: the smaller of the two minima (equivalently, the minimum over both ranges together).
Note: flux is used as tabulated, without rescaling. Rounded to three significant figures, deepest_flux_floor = 7.48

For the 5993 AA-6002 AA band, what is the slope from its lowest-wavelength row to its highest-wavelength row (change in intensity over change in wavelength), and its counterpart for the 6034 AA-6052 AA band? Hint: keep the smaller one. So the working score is -0.30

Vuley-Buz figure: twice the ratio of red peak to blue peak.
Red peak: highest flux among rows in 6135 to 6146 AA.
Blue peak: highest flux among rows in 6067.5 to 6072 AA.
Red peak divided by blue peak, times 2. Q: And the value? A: 1.47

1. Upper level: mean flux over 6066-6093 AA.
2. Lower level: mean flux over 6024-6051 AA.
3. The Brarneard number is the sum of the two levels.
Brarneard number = 22.3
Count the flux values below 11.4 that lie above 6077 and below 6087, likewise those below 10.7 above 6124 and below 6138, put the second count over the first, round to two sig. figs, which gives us 1.4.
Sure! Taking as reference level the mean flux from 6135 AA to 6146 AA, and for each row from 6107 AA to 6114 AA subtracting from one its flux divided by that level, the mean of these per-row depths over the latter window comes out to -0.22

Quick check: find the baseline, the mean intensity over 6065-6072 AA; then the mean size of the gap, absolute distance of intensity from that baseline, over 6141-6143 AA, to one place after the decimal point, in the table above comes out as 2.2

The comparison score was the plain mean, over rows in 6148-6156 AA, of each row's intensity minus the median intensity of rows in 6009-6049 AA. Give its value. 0.2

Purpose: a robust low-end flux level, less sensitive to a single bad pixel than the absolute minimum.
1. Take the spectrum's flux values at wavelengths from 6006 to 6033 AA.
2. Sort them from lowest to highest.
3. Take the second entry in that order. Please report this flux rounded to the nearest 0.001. 6.920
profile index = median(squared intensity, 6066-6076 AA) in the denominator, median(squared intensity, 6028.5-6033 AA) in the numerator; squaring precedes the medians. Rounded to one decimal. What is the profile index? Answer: 1.0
